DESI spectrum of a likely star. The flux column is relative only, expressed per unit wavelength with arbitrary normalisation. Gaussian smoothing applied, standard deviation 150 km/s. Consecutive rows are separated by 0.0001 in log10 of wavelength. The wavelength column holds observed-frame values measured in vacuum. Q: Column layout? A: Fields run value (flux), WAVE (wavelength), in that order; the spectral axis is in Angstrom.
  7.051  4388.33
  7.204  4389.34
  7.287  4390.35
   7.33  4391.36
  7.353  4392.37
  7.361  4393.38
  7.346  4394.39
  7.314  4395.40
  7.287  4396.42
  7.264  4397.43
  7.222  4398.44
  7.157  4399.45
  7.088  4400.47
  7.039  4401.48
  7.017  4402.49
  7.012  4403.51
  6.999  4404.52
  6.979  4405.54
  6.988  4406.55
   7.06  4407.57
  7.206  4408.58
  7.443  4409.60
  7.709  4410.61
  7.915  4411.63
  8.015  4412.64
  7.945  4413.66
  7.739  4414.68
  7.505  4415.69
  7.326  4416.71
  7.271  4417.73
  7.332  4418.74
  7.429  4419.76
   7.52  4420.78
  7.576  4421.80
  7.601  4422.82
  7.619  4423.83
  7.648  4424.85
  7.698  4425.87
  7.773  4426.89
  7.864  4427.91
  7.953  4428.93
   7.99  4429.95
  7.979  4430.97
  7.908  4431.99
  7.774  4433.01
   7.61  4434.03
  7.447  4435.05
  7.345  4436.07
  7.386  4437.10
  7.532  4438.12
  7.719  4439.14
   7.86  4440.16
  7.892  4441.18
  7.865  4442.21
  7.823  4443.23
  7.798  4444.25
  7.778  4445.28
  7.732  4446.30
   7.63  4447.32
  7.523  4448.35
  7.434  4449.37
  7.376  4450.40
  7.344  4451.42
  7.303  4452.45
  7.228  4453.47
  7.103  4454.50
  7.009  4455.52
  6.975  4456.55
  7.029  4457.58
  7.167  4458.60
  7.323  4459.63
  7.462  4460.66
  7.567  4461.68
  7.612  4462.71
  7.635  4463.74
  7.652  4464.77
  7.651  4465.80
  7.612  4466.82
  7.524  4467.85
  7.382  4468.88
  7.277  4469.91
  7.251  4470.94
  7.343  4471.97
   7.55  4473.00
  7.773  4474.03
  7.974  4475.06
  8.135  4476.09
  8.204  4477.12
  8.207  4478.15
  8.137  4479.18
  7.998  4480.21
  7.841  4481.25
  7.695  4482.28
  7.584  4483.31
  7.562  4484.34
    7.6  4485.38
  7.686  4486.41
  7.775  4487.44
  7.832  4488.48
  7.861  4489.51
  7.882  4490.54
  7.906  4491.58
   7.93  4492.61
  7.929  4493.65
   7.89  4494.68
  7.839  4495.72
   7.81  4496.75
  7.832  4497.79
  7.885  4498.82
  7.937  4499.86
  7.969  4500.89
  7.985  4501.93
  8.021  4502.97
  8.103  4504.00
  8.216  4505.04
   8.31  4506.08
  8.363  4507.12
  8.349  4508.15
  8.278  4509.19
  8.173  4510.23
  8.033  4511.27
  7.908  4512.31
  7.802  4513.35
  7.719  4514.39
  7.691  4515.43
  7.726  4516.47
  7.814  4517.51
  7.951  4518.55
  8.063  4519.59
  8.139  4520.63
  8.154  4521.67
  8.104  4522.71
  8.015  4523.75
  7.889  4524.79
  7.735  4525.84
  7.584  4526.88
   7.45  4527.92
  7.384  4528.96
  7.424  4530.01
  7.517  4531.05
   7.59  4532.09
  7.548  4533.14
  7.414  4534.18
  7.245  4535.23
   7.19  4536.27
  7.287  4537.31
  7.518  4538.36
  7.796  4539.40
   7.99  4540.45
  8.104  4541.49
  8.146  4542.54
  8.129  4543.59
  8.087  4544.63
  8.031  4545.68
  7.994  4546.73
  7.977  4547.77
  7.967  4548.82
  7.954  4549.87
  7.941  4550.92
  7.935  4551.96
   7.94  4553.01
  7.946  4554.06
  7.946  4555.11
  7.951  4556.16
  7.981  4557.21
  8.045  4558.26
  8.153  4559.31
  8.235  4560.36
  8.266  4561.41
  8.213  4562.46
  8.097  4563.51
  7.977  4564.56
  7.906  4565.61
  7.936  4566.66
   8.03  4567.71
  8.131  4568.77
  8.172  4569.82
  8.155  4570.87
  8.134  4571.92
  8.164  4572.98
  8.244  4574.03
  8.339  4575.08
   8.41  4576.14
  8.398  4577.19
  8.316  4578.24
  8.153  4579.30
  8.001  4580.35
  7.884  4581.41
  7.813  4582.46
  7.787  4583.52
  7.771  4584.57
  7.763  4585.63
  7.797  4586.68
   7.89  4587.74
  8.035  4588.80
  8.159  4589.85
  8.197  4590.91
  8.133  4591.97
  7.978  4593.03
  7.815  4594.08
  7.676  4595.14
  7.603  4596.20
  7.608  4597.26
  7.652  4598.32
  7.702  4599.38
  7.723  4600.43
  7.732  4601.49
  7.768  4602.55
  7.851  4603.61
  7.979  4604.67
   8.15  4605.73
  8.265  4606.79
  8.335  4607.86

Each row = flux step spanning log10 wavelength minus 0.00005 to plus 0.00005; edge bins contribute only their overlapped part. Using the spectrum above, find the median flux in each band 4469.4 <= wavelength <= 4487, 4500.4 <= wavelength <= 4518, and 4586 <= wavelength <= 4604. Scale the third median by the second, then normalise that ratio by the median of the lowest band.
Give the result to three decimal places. 0.126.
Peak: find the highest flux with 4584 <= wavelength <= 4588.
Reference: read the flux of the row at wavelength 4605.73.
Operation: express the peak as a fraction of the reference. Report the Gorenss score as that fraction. 0.97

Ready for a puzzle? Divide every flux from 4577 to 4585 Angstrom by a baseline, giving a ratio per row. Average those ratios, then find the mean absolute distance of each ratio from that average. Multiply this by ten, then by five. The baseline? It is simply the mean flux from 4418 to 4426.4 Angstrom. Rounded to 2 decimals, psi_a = 1.36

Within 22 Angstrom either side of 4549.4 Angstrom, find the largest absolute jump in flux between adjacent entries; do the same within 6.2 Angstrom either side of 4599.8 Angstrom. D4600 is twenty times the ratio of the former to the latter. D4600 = 33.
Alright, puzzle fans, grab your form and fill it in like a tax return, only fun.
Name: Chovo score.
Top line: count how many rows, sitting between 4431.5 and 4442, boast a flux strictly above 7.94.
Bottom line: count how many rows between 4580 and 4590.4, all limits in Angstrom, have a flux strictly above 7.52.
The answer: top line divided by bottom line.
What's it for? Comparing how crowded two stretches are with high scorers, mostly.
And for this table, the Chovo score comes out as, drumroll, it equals 0.00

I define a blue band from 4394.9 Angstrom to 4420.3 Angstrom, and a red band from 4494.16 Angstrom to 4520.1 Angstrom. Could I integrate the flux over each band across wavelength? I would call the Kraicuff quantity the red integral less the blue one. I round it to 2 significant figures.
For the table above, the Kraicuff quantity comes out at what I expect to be 21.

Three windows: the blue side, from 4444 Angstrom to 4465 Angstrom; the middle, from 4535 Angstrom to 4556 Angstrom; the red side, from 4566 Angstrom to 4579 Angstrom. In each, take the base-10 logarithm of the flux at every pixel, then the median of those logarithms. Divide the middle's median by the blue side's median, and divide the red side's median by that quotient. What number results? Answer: 0.883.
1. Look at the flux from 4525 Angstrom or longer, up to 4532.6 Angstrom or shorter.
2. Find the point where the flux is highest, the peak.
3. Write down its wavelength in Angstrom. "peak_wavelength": 4525.84 Angstrom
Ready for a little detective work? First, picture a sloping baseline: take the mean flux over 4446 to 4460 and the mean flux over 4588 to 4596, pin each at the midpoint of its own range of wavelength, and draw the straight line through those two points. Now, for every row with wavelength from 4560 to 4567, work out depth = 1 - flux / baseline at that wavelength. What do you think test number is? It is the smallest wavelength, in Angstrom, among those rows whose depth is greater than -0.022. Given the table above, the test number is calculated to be 4564.56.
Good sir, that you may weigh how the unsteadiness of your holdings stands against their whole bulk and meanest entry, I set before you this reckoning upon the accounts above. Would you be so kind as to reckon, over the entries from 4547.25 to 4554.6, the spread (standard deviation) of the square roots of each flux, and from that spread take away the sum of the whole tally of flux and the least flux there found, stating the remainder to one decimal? -63.6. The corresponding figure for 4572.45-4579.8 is -66.2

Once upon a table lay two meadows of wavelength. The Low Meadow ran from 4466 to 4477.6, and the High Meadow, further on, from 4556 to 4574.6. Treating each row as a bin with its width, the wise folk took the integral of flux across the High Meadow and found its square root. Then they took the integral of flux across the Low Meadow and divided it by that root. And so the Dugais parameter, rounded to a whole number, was 7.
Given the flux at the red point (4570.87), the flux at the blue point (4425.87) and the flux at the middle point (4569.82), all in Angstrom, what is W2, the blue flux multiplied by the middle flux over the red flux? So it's 7.71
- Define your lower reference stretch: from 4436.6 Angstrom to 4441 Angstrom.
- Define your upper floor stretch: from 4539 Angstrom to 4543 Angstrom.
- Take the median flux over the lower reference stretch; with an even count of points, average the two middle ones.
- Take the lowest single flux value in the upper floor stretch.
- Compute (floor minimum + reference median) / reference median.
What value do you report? 2.02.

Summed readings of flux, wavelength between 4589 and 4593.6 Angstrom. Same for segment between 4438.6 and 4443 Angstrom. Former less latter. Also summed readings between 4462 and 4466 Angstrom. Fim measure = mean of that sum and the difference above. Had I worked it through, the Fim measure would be 15.8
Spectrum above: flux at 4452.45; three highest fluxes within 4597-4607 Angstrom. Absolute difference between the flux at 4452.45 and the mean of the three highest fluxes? 0.83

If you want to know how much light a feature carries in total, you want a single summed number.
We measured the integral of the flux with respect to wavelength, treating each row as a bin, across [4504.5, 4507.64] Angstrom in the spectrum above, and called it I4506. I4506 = 26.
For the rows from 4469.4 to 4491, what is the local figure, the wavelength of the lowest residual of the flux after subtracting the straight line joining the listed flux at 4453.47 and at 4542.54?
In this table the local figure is 4470.94 Angstrom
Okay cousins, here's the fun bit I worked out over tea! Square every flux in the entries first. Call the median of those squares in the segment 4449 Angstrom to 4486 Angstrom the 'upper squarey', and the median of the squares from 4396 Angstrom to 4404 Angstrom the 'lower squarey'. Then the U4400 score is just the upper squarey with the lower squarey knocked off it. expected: 6.4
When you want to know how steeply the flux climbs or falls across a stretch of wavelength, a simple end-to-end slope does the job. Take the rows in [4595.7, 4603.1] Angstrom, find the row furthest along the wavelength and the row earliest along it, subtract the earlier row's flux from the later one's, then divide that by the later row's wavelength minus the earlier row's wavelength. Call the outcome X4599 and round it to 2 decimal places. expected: 0.03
